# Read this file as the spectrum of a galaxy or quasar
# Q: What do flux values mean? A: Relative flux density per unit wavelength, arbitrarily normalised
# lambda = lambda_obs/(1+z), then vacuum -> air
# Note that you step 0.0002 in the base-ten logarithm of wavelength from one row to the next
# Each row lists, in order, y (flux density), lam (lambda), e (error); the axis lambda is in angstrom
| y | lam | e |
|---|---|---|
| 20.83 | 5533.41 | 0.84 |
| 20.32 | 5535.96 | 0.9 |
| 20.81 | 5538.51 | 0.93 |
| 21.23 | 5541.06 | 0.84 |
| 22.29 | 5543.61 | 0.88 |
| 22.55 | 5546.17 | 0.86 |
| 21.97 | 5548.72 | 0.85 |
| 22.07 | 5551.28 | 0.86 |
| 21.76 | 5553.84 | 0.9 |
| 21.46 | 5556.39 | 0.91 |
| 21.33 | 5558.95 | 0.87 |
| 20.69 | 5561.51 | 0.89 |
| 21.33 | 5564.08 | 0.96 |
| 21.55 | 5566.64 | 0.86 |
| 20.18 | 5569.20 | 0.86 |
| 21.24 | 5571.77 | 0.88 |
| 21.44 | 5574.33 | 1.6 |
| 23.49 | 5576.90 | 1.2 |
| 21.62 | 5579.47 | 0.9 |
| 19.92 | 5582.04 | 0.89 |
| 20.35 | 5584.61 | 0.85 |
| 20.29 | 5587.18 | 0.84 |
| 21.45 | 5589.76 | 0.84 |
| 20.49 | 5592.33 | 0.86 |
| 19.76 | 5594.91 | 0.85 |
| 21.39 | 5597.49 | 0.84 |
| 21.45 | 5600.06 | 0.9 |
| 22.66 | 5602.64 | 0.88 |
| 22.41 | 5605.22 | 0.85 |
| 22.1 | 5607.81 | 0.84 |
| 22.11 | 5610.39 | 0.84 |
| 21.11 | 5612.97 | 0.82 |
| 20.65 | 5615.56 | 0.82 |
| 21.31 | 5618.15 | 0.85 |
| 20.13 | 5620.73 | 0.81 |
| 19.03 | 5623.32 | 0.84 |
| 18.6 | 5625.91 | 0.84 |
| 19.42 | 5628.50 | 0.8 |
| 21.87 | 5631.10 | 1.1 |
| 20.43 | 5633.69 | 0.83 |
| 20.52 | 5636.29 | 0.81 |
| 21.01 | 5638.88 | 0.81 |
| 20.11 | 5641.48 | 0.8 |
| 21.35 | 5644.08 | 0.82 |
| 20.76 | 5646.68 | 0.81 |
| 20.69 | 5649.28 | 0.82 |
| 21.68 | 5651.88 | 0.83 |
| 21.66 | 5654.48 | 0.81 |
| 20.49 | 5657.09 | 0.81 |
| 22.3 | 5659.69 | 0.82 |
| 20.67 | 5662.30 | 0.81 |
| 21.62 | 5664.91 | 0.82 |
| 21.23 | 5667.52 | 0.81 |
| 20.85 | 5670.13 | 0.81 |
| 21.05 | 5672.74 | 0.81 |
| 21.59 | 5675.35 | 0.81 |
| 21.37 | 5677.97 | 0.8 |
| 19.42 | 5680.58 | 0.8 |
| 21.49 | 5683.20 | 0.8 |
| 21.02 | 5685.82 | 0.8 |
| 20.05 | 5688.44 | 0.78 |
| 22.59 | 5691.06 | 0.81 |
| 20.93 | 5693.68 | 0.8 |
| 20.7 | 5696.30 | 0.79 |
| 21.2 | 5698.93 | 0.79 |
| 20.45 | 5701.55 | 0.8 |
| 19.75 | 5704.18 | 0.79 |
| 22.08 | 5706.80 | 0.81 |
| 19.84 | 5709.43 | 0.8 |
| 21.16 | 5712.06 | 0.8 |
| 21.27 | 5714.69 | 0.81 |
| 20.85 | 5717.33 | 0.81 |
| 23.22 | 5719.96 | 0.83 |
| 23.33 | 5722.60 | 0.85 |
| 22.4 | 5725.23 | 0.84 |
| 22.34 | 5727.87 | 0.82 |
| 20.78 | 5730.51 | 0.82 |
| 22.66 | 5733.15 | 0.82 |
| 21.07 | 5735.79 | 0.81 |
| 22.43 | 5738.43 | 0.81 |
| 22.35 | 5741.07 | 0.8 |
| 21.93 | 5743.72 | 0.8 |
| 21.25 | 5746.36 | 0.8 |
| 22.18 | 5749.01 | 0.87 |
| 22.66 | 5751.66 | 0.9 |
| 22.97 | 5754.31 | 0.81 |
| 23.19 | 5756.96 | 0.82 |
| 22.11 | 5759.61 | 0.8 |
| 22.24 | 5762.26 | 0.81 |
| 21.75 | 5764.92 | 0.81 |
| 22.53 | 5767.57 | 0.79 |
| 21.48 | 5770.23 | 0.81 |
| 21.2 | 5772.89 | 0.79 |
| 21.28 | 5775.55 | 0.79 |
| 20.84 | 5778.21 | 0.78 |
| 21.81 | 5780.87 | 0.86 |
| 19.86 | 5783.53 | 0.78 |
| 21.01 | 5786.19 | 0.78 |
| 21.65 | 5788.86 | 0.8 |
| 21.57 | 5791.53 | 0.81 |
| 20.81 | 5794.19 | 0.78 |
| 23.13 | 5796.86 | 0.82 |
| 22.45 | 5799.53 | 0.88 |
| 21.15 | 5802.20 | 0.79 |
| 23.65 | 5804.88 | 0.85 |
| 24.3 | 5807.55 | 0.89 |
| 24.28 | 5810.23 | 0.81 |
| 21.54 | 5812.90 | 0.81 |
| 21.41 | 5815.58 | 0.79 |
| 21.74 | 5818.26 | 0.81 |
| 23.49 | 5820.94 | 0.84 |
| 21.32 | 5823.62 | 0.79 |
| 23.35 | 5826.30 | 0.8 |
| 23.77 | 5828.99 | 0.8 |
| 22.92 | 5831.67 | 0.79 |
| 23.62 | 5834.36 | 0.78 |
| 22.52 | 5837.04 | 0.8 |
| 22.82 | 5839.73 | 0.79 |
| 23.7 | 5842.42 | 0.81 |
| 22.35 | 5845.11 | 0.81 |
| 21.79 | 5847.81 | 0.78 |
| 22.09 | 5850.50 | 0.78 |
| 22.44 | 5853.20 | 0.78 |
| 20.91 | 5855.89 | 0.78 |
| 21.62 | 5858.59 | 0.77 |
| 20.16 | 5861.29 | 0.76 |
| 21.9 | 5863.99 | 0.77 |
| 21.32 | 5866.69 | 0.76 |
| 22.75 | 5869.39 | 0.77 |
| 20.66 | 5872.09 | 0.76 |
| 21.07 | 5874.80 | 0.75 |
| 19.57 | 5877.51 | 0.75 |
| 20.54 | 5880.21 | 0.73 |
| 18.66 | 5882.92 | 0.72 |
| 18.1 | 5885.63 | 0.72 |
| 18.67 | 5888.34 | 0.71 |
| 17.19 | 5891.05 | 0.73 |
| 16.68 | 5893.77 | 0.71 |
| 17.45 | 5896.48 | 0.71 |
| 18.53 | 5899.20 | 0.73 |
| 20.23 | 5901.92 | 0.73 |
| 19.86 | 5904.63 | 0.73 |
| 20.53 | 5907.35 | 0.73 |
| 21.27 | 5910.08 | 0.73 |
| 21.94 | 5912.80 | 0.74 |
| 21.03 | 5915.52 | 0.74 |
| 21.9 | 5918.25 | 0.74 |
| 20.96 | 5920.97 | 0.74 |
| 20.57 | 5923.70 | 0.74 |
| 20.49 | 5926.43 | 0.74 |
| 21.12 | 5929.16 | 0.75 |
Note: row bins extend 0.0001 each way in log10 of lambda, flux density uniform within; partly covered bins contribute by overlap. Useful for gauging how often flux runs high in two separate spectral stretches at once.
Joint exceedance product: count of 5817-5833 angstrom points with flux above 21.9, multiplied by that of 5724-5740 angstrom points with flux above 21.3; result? 16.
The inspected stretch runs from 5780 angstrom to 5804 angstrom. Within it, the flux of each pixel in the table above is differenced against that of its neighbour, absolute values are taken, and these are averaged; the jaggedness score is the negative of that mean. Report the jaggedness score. -1.11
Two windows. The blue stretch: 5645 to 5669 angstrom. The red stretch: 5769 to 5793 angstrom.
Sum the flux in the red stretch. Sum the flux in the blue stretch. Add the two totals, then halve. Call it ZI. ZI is 190.9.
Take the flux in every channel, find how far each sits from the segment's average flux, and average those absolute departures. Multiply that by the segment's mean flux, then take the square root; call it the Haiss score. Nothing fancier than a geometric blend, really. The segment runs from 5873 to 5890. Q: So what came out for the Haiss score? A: 4.3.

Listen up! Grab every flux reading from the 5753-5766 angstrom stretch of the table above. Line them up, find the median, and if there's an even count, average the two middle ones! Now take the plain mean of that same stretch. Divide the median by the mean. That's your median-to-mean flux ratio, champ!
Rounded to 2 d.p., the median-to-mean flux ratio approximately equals 0.99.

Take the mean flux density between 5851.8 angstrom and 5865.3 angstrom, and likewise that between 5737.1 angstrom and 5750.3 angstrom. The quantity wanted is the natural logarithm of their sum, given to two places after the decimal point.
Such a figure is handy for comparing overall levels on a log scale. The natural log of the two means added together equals 3.77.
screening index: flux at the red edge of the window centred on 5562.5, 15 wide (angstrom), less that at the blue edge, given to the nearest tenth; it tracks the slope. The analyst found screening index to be -1.3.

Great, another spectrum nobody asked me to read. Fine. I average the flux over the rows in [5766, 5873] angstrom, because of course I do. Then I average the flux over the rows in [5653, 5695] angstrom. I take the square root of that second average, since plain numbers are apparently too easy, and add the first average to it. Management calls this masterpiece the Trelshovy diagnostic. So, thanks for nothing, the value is 26.7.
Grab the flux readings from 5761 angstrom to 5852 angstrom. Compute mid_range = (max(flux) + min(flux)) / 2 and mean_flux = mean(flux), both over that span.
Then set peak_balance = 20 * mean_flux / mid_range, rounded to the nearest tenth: 20.1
